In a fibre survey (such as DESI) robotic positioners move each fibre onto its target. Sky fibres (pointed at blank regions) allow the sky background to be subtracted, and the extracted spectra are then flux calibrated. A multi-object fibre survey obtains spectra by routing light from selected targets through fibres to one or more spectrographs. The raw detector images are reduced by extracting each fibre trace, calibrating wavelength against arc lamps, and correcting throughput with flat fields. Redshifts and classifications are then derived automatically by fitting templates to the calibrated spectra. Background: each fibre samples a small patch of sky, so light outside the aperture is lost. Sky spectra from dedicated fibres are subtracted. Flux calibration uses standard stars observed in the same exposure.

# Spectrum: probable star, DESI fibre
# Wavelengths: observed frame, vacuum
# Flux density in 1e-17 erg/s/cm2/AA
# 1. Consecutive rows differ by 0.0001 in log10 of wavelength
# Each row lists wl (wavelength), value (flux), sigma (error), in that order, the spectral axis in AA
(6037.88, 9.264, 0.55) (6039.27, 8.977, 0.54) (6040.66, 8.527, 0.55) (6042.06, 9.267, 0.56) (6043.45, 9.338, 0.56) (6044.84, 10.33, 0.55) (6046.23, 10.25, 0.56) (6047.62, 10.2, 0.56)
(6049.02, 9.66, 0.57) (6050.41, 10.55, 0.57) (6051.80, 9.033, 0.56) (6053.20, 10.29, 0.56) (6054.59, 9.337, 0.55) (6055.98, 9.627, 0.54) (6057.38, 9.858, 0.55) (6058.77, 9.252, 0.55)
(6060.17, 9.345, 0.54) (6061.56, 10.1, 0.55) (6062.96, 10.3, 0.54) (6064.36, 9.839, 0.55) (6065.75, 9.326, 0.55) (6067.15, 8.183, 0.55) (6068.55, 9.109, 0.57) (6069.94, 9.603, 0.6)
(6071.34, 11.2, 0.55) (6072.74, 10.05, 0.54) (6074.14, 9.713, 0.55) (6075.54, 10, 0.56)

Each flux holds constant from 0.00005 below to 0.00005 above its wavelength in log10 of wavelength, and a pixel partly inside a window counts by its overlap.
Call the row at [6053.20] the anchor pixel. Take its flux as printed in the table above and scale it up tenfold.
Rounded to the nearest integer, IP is 103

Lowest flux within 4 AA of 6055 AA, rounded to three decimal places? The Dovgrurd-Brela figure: 9.033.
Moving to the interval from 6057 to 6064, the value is 9.252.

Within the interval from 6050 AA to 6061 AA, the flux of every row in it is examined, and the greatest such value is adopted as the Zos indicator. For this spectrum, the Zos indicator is 10.55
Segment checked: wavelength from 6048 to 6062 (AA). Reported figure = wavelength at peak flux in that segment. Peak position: 6050.41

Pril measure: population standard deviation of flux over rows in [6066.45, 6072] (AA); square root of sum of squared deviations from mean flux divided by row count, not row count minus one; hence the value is 1.09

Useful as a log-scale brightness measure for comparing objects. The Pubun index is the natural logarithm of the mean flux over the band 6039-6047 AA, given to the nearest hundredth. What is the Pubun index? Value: 2.25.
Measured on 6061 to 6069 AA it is 2.25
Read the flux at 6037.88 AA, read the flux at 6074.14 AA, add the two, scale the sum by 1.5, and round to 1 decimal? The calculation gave 28.5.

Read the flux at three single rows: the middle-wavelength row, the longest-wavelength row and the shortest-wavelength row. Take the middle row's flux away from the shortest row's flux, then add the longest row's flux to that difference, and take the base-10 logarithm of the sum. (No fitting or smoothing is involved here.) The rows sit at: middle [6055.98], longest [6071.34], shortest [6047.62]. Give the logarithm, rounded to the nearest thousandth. 1.071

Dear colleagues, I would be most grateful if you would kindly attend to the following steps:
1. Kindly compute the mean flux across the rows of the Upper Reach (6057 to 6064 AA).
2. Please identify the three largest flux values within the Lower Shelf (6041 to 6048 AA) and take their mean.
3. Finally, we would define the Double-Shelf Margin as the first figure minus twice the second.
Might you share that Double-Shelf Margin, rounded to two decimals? -10.75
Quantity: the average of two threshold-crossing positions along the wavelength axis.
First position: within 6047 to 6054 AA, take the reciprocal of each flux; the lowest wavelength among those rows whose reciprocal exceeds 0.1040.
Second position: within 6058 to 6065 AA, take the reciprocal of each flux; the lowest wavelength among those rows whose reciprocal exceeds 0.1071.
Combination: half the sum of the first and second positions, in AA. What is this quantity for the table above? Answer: 6055.3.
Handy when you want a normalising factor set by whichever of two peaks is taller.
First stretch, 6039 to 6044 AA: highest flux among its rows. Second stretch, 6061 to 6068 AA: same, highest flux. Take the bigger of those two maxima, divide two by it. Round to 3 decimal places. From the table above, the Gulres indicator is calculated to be 0.194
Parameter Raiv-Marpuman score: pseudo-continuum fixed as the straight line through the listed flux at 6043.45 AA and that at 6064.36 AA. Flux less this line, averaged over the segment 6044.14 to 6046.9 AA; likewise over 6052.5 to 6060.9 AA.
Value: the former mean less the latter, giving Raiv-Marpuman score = 0.9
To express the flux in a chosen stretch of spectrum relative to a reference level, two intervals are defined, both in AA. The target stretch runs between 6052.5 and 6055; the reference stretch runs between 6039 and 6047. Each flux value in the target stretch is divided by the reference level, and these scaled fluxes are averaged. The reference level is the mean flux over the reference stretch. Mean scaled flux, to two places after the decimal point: 1.04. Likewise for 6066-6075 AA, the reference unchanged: 1.02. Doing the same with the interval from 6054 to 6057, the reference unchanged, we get 1.00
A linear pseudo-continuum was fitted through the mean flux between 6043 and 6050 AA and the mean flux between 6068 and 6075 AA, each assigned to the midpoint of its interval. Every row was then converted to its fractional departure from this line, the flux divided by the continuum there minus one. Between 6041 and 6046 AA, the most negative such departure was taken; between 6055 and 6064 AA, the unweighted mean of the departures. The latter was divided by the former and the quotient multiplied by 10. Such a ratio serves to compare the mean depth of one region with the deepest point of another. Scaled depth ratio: 3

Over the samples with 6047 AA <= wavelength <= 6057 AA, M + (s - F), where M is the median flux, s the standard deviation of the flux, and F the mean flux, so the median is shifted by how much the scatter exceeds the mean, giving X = 0.4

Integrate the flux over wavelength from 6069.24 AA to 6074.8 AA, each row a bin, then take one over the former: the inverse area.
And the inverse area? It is 0.018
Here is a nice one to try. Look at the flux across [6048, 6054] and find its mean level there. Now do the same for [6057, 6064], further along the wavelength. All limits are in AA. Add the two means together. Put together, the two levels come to 19.7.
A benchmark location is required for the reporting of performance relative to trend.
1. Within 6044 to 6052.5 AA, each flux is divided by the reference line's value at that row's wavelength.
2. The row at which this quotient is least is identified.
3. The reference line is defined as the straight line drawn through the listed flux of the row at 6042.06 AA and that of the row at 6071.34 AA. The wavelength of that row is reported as 6051.80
